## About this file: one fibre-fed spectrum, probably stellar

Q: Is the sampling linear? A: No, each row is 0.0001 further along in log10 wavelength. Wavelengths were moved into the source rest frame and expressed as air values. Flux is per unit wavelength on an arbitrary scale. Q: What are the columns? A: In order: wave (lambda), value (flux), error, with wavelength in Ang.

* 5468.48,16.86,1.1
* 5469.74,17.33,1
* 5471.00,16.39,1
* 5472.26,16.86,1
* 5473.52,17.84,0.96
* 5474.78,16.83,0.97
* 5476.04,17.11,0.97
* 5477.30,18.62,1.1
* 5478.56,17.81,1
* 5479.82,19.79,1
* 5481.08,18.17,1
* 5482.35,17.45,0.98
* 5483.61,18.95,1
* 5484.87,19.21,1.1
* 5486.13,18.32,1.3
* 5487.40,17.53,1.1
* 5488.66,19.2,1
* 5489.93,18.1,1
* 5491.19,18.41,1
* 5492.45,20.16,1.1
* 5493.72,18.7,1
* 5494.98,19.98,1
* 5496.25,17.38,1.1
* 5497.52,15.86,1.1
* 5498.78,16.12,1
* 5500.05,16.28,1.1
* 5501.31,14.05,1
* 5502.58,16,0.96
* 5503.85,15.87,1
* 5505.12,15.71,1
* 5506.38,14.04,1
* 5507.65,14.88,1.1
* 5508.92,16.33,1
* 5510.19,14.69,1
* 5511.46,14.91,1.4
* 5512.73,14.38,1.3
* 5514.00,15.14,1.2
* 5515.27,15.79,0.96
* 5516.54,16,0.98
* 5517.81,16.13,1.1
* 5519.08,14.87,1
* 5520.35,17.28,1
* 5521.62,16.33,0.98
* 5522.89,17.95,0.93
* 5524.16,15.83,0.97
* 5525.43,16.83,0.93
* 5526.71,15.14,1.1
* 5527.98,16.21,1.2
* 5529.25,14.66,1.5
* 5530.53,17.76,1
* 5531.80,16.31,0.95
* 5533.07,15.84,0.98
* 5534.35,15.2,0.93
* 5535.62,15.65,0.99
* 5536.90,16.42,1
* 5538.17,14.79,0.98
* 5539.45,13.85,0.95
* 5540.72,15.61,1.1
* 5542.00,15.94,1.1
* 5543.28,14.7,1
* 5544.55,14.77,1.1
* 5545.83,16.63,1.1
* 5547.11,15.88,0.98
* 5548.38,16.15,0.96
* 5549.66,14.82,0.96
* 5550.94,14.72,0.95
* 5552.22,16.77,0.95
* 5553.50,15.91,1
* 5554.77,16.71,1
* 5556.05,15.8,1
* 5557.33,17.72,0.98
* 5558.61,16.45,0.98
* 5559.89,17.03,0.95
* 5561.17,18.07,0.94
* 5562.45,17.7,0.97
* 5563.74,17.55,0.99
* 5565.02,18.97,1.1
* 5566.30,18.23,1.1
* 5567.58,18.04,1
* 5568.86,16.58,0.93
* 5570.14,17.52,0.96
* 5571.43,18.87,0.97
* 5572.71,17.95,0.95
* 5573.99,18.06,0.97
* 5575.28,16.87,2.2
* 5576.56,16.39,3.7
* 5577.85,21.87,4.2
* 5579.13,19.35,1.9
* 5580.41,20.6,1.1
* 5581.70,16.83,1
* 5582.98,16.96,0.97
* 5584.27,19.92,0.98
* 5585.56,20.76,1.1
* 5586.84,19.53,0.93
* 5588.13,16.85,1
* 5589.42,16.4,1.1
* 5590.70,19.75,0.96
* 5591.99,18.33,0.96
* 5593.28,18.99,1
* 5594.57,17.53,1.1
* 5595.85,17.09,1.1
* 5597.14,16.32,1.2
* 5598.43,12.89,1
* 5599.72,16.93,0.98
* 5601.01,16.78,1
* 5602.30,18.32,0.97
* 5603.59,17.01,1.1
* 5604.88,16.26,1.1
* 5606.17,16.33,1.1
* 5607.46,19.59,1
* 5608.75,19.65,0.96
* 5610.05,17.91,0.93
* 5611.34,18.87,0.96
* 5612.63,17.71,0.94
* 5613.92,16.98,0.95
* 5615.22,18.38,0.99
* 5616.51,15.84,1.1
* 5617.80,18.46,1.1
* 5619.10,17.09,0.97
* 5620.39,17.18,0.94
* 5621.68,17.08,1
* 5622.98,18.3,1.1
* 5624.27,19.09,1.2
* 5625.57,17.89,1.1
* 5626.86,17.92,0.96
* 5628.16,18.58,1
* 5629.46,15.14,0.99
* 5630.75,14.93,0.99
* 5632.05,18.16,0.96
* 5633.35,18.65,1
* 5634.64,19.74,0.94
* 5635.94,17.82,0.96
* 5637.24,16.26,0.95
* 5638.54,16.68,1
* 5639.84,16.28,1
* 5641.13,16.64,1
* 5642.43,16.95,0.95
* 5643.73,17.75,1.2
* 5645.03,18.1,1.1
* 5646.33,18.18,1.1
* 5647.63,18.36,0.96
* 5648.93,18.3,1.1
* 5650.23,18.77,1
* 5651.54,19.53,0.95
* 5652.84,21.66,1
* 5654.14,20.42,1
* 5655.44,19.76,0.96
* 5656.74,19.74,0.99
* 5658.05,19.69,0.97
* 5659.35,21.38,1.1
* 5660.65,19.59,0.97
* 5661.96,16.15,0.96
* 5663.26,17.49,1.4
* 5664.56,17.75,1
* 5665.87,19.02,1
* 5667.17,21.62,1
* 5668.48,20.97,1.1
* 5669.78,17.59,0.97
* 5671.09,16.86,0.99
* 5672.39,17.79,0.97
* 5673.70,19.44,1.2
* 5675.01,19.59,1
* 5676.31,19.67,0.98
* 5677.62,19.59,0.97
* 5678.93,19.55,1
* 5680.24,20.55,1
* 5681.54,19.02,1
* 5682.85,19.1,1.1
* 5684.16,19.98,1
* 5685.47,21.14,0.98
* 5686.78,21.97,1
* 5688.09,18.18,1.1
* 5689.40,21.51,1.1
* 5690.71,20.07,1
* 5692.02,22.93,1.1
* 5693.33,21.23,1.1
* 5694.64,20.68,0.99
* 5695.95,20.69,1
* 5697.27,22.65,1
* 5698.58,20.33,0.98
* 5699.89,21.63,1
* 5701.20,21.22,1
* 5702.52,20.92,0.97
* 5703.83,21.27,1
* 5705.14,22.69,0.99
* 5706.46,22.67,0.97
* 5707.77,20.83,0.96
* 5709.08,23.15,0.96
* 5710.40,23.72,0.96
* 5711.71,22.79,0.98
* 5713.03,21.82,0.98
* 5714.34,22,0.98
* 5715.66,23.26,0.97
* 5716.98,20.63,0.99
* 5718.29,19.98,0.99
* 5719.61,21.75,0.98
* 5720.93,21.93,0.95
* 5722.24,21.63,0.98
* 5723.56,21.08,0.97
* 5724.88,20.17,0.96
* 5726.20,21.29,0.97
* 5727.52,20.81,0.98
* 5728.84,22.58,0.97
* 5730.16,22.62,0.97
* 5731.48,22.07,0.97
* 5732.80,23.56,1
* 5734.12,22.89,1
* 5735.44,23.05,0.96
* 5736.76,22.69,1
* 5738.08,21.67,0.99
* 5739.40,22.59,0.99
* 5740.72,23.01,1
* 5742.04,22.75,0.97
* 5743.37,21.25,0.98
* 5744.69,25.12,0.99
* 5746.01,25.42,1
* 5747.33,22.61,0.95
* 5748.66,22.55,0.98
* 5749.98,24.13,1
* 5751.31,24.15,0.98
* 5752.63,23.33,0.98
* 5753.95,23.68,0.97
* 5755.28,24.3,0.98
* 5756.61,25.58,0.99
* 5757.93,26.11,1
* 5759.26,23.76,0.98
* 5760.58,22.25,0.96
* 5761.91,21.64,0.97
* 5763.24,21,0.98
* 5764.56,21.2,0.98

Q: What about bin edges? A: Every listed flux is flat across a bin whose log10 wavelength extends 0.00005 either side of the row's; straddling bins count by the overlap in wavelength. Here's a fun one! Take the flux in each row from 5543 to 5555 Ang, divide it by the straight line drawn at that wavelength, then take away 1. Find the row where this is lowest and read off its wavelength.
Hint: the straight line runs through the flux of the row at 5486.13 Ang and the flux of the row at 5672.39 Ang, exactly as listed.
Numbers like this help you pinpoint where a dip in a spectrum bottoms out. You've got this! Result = 5543.28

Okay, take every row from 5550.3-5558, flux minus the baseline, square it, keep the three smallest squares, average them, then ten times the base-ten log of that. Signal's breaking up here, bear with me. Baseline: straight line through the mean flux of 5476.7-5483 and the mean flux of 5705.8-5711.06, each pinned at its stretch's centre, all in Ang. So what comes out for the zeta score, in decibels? 8.7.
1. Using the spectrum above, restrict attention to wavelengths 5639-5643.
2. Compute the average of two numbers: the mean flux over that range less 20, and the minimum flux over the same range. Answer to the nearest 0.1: 6.5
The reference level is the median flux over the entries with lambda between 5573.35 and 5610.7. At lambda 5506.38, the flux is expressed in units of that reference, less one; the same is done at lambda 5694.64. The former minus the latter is -0.4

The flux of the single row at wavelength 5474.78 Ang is 16.83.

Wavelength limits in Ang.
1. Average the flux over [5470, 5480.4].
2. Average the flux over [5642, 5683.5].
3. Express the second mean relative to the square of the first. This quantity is 0.061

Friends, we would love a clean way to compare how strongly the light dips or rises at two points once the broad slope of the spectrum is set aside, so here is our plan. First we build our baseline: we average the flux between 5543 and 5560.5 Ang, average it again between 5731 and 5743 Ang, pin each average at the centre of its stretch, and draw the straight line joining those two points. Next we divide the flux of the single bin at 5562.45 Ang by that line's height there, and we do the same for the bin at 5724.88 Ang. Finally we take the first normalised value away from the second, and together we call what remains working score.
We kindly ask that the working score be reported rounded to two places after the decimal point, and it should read -0.17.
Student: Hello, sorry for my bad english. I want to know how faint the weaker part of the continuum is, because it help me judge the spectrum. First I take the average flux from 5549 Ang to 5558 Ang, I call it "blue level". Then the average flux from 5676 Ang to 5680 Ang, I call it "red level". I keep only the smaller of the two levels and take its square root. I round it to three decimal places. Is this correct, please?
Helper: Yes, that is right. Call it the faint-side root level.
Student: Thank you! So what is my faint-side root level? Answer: 4.008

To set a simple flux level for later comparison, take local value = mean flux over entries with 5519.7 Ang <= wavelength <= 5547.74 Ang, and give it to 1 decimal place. 15.9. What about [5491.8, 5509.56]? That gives 16.5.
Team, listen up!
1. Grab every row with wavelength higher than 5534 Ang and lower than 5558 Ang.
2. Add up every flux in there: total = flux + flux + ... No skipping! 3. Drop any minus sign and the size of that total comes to 298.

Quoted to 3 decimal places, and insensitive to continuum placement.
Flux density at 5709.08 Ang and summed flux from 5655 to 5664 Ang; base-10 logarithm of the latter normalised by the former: 0.762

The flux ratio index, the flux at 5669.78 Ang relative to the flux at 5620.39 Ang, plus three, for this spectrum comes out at 4.02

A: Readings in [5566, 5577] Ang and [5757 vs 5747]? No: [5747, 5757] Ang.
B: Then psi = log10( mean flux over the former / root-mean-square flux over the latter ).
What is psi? -0.13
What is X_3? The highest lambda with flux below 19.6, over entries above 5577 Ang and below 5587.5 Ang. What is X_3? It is 5586.84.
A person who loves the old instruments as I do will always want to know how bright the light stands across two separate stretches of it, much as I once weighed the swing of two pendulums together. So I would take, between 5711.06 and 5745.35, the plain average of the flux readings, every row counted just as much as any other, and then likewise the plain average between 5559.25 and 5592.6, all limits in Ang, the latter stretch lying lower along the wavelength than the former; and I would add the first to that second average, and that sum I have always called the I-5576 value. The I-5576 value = 40.4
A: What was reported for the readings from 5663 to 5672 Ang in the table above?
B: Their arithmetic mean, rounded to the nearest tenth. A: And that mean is 18.8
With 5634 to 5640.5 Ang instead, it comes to 17.4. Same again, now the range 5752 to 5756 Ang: 23.8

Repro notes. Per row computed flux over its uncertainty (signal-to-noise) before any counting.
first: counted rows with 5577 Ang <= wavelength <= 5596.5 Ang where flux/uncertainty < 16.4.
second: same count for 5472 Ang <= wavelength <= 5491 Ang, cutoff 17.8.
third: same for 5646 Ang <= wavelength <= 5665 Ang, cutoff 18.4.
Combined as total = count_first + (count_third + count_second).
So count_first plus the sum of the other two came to 17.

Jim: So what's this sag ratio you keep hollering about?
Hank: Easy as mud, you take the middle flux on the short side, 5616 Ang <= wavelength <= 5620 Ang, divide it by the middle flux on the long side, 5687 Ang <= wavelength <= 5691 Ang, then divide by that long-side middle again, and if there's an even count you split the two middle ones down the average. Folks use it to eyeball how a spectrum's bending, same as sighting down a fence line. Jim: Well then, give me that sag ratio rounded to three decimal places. 0.042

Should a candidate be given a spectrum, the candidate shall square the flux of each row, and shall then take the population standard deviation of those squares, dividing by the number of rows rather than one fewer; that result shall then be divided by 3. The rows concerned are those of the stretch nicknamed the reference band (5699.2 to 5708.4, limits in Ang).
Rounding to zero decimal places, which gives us 10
